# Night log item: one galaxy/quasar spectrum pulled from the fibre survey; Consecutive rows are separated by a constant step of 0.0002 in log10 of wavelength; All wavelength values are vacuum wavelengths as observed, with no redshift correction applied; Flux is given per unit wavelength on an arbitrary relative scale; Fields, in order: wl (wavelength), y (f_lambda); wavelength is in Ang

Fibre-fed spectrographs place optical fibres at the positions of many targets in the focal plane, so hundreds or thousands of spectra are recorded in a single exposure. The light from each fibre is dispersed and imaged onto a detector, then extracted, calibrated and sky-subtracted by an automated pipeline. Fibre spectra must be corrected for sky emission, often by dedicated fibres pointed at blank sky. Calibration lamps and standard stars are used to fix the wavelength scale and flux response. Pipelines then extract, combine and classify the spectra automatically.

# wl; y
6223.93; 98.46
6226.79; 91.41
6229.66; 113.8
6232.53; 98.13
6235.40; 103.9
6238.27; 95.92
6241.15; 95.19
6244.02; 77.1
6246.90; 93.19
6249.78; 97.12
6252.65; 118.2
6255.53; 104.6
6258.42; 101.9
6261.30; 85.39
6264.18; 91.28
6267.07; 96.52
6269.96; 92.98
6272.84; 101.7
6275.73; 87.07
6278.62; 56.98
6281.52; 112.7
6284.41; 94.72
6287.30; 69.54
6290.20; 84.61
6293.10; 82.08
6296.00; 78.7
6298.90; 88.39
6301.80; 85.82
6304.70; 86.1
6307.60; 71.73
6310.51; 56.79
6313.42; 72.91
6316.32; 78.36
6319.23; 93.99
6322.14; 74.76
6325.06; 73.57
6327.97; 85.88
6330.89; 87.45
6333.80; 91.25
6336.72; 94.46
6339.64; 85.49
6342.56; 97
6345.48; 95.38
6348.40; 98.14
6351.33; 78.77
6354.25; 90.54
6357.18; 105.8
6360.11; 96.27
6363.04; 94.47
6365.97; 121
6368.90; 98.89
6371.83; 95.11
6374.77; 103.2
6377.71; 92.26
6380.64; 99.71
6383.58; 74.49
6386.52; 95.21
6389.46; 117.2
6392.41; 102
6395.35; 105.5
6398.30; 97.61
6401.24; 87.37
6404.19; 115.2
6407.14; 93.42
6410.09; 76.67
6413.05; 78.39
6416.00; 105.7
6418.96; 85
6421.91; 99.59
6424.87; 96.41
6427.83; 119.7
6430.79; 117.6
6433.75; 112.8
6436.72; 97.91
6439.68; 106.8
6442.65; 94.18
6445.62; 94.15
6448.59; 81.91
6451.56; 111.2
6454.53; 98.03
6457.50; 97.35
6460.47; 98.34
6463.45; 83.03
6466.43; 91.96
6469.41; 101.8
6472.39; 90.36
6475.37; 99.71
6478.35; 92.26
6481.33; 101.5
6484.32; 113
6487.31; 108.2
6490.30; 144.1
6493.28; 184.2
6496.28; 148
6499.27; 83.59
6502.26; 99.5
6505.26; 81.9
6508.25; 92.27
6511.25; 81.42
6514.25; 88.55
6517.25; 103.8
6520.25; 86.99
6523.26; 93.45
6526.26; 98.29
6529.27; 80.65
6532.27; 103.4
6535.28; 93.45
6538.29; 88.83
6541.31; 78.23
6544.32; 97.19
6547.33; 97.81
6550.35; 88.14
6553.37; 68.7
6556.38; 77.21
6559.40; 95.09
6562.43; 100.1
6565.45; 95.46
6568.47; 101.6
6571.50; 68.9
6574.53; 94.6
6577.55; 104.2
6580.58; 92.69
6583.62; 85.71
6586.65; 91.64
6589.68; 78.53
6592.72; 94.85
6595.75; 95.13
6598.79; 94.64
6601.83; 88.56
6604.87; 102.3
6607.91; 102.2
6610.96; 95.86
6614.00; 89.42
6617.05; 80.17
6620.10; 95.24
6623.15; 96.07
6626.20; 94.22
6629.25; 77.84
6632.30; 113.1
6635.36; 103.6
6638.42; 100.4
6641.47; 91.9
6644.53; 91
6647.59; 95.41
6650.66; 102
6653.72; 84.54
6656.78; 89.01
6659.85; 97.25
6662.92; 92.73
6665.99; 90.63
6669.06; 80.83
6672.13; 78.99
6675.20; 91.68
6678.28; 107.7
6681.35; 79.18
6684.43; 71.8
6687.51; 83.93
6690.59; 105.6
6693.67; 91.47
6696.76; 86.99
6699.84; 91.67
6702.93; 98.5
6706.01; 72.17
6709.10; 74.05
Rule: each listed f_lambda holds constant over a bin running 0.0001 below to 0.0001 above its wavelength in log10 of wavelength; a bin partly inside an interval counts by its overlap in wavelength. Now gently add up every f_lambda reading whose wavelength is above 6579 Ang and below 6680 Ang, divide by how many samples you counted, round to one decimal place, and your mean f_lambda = 92.9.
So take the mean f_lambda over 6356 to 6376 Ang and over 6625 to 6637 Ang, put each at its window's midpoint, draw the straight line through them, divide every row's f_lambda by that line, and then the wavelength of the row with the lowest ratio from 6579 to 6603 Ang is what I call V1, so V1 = 6589.68 Ang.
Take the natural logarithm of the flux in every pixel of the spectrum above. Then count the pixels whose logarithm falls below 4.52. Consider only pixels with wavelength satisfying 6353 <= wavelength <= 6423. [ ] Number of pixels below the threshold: 6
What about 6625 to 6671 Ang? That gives 6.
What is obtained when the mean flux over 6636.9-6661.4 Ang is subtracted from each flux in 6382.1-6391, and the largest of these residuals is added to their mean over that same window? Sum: 25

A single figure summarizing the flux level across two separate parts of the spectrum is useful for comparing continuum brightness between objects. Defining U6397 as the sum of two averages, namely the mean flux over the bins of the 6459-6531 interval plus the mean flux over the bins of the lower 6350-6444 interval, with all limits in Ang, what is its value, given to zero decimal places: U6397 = 201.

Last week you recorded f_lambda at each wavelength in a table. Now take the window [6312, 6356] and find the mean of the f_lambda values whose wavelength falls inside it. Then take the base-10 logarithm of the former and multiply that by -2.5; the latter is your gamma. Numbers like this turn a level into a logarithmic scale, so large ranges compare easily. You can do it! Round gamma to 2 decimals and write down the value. -4.84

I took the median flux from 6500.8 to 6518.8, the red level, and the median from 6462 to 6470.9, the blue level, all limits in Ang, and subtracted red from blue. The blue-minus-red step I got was 2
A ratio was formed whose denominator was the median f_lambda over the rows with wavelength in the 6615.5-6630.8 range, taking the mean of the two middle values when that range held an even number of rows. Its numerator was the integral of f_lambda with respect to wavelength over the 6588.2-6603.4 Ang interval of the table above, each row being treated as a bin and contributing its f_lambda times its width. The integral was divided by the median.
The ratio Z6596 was 14.6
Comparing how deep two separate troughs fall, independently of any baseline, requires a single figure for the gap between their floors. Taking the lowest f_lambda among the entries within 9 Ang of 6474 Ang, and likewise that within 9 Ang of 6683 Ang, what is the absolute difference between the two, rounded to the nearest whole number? 19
